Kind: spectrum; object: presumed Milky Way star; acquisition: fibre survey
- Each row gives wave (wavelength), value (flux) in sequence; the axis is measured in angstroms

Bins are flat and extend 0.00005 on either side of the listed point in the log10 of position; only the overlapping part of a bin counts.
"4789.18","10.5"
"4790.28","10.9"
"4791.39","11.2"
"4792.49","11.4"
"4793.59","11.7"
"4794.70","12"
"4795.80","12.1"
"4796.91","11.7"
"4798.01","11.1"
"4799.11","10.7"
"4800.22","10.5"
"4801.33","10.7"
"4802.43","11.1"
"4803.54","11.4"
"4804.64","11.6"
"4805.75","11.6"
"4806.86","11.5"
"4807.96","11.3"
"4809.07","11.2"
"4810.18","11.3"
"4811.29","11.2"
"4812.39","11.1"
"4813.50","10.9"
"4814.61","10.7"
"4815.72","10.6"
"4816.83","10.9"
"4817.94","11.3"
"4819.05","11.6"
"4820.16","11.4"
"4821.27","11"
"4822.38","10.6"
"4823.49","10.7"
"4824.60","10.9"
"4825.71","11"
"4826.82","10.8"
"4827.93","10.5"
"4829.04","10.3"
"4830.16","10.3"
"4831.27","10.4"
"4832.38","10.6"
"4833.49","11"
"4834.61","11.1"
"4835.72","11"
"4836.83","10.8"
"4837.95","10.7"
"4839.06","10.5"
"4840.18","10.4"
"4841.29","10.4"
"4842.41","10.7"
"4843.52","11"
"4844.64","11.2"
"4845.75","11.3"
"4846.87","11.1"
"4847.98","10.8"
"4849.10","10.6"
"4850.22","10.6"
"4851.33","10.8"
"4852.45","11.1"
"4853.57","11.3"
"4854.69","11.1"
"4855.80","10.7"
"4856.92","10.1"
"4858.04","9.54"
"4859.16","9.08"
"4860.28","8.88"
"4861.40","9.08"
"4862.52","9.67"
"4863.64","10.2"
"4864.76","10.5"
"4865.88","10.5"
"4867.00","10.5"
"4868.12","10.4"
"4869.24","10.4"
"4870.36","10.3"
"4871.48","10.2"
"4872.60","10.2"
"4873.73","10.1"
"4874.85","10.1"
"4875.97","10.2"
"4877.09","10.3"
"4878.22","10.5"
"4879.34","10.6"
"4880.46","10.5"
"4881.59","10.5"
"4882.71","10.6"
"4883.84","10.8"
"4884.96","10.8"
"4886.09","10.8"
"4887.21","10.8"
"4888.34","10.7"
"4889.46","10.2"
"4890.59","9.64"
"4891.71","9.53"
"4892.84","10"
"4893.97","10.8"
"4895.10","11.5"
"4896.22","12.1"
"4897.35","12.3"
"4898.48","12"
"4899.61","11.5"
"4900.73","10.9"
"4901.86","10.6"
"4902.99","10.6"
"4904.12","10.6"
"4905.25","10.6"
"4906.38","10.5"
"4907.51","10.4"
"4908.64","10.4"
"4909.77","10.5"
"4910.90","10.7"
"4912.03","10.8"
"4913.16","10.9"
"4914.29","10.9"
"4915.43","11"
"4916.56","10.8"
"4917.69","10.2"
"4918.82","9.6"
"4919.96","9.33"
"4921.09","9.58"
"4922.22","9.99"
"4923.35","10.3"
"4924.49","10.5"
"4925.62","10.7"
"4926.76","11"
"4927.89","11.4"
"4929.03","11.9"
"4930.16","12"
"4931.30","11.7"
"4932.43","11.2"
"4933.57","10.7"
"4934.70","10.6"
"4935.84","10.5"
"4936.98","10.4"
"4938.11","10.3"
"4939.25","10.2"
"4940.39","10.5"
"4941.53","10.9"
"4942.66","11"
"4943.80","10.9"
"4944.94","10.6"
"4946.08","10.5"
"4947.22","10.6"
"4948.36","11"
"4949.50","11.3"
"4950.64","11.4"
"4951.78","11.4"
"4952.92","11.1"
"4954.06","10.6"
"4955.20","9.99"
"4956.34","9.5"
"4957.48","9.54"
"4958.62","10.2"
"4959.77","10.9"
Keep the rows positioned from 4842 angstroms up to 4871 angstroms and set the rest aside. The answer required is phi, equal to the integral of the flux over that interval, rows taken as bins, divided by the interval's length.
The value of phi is 10.4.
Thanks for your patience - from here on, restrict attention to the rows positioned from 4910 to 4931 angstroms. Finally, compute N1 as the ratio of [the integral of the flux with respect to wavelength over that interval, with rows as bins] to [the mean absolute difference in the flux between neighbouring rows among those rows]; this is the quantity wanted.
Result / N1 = 820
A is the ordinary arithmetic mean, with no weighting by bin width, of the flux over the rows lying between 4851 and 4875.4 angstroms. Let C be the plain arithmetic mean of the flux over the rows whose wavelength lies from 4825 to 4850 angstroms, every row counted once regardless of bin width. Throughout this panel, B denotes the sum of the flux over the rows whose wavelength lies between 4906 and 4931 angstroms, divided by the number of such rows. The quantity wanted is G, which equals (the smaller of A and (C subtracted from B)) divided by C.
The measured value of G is -0.01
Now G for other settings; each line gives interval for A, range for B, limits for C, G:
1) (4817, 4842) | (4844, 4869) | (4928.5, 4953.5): -0.05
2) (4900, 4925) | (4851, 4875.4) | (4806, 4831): -0.07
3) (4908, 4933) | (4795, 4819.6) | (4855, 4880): 0.11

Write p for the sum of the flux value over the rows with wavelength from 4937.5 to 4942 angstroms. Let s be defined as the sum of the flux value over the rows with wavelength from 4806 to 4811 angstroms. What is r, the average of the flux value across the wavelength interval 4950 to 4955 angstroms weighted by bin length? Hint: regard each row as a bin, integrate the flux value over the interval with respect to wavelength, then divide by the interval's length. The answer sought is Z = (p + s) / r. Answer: 7.89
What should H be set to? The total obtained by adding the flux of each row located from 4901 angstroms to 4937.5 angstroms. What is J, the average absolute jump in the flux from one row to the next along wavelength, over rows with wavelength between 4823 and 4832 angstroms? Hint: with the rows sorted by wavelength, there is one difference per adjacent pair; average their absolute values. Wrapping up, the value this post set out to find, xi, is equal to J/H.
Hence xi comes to 0.0005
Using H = 341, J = 0.16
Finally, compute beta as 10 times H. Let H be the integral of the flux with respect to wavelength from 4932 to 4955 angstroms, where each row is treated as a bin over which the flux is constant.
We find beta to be 2477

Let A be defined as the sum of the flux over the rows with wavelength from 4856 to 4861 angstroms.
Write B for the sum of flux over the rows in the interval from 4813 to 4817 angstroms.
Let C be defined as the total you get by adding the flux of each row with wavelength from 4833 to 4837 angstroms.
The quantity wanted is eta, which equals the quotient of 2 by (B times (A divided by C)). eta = 0.0542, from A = 38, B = 43.1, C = 43.9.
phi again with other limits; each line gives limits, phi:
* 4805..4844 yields 10.9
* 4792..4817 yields 11.2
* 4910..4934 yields 10.7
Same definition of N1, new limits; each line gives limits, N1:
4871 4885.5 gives 1812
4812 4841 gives 1536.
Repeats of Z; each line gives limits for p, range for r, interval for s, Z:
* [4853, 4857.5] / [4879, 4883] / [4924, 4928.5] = 8.23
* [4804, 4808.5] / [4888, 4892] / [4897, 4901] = 9.24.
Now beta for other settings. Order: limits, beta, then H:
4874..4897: 2429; 243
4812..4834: 2382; 238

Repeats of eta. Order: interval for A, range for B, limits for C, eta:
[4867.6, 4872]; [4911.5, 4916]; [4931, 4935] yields 0.0491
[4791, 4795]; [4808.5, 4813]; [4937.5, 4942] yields 0.0404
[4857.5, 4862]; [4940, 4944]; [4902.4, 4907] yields 0.0534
